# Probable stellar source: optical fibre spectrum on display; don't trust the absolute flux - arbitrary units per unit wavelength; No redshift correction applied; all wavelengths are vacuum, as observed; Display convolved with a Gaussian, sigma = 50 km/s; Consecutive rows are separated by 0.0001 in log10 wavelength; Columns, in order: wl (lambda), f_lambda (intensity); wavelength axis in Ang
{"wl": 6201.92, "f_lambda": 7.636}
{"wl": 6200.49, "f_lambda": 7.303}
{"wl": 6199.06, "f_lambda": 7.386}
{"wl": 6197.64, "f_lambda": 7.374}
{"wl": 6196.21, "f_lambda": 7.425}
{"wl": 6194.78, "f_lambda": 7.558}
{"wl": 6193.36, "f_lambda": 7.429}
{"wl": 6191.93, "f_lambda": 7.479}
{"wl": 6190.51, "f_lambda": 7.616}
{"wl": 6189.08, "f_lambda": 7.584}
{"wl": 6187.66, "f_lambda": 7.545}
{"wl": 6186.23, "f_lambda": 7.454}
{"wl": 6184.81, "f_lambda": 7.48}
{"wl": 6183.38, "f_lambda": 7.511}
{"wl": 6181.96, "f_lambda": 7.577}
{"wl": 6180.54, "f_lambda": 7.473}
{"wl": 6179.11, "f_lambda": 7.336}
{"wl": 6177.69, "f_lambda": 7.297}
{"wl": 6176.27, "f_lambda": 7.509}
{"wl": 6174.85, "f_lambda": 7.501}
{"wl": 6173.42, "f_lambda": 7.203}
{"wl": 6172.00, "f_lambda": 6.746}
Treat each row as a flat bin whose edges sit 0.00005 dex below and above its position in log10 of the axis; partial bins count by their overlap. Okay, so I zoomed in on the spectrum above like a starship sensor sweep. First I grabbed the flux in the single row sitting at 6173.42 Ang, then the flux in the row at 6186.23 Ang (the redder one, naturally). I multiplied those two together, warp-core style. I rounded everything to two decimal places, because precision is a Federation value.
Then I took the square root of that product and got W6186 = 7.33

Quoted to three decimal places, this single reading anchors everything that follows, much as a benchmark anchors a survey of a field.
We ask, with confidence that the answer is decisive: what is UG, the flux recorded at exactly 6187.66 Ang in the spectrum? 7.545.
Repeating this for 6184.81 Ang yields 7.480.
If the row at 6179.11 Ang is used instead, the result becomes 7.336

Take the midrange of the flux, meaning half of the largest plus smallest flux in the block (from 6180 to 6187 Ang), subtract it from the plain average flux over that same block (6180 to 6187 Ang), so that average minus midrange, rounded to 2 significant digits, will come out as -0.016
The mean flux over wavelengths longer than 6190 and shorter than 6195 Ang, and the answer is 7.52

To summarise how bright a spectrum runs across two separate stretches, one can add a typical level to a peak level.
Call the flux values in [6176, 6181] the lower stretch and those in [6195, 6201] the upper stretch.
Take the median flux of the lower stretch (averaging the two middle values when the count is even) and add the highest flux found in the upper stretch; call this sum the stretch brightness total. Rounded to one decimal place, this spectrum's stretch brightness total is 14.8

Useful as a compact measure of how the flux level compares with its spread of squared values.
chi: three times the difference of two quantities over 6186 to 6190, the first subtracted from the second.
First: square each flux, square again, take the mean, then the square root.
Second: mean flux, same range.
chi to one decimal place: -147.4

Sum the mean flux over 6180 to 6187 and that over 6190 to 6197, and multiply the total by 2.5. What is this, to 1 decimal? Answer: 37.5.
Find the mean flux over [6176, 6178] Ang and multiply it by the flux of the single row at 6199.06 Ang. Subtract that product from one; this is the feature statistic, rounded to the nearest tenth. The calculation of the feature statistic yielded -53.7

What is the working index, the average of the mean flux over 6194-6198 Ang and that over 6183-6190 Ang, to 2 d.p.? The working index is 7.48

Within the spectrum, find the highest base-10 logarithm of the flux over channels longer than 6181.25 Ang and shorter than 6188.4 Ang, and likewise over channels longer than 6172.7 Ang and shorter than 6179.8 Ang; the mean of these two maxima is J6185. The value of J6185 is 0.878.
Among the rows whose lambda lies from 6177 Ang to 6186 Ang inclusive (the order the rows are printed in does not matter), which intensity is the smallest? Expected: 7.297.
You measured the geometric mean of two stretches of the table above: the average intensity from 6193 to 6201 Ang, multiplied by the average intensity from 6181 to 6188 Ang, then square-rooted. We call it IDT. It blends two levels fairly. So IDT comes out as 7.46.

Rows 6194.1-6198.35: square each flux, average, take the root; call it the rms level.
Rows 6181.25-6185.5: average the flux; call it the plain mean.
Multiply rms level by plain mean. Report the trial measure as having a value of 56.1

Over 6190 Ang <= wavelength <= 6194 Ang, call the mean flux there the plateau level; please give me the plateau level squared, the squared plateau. 56.4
